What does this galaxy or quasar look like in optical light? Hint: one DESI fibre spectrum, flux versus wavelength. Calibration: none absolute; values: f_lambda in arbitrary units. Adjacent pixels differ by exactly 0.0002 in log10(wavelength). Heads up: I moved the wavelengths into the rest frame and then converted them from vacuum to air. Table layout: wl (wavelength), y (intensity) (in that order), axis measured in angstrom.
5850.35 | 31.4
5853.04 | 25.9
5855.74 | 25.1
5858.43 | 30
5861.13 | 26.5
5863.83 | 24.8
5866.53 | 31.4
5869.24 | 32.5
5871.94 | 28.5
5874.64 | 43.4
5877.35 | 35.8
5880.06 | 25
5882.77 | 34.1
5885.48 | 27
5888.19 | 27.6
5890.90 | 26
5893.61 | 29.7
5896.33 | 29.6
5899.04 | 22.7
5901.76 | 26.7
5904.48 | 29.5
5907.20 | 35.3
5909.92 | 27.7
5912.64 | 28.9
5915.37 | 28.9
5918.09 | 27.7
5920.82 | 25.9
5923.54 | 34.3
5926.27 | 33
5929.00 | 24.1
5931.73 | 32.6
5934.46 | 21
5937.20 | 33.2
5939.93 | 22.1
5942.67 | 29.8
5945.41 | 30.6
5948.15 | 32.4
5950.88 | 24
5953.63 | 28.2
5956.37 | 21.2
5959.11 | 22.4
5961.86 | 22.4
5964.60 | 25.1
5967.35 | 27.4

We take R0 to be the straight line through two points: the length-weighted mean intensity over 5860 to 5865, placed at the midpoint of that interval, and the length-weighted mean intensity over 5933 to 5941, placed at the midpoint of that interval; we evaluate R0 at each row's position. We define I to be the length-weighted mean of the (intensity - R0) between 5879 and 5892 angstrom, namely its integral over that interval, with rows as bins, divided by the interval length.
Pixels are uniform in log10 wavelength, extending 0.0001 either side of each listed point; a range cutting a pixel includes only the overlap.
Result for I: 2.4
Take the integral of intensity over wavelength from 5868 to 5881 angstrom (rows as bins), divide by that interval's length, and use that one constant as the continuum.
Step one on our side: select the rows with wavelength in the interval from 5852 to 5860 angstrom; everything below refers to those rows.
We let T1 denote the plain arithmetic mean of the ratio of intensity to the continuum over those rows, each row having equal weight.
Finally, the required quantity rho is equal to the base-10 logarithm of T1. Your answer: -0.091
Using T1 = 0.811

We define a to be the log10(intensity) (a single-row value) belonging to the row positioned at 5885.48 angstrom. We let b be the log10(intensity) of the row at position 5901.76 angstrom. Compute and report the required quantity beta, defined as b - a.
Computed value 0.00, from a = 1.43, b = 1.43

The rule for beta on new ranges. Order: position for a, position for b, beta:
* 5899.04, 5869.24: 0.16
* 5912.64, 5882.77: 0.07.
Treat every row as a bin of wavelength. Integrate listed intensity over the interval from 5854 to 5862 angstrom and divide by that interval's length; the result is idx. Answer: 27.2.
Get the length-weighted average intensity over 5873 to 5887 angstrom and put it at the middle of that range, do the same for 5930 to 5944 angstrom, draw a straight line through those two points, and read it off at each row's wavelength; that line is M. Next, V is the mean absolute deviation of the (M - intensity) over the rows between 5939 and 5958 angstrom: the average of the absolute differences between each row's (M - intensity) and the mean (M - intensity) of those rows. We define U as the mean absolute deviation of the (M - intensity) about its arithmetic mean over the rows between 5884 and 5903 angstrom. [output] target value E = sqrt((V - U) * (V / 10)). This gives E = 0.9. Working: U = 1.7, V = 3.76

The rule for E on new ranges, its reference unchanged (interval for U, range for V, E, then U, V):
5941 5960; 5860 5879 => 0.9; 3.4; 4.98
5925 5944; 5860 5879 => 0.3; 4.8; 4.98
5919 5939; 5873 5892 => 0.5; 4.8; 5.21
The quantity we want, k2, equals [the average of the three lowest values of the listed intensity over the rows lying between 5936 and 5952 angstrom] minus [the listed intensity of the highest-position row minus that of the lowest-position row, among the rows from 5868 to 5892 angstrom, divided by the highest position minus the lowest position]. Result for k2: 25.6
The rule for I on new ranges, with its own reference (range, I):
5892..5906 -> 2.1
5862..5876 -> 6.3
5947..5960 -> 0.0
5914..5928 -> 4.2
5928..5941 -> 1.1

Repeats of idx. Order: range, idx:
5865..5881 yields 32.9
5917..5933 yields 29.6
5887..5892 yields 26.8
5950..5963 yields 23.6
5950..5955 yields 26.3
